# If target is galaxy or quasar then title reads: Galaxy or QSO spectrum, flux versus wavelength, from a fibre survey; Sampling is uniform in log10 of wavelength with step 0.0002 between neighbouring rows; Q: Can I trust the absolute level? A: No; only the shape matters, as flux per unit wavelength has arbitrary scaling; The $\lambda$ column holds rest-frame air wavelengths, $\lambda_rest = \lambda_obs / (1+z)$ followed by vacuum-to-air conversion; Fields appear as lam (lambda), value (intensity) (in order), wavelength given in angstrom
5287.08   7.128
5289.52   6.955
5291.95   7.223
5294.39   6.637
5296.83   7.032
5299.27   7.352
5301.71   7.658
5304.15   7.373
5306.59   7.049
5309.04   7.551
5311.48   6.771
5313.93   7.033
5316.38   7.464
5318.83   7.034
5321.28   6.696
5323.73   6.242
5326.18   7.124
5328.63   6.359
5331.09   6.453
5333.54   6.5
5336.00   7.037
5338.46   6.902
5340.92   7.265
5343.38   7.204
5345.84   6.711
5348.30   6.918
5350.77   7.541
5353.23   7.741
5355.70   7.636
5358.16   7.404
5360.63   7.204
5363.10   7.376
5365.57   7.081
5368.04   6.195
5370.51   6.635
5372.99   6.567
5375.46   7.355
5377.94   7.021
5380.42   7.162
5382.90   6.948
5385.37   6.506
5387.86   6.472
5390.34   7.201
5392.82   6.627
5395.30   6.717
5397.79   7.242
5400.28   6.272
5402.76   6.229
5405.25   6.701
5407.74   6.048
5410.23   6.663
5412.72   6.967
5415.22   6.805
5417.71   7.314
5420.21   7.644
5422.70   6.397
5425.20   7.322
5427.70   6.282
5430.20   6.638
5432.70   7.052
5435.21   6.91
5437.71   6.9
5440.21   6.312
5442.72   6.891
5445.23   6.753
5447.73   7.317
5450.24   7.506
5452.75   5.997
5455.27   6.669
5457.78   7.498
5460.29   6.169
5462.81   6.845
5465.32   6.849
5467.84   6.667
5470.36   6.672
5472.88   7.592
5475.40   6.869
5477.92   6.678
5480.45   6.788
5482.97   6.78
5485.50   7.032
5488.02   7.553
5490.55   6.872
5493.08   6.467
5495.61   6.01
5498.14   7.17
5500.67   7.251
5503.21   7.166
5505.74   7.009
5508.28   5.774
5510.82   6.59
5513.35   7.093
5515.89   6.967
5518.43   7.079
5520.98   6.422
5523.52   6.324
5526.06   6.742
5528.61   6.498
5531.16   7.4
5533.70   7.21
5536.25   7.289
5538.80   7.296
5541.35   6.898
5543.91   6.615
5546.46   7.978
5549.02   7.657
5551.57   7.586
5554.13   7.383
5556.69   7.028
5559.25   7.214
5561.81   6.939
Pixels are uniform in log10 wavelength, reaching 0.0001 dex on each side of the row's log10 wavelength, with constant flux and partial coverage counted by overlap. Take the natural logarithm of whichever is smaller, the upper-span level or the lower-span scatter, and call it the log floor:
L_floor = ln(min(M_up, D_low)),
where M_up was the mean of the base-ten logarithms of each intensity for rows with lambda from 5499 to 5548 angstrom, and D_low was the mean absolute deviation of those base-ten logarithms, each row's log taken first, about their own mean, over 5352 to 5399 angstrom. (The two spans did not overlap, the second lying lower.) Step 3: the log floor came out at -3.807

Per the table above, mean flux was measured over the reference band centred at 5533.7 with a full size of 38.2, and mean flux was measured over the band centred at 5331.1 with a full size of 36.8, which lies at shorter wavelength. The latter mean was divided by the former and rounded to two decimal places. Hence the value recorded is 0.97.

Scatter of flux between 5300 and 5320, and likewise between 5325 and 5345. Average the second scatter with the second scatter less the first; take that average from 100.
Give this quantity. 99.8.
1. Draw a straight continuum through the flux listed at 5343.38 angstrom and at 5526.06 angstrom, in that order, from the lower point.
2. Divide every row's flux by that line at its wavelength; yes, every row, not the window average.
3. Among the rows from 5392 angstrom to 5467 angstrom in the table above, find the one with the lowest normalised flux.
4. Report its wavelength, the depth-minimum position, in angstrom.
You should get 5407.74 angstrom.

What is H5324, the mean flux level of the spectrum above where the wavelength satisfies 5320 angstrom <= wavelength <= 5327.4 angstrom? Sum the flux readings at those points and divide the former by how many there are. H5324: 6.69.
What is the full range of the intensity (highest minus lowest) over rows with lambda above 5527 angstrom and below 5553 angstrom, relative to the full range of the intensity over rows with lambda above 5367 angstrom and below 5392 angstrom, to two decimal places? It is 1.28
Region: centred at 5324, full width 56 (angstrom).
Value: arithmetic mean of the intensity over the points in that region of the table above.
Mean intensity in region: 7.01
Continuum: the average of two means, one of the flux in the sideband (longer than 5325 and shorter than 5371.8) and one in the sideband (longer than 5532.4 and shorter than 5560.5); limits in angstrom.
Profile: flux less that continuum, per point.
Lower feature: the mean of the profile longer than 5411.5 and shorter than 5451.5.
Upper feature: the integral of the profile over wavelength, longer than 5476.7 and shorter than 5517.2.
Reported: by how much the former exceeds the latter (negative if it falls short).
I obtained 13.0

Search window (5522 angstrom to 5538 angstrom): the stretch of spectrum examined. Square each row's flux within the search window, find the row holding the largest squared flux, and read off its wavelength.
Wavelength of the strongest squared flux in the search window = 5531.16 angstrom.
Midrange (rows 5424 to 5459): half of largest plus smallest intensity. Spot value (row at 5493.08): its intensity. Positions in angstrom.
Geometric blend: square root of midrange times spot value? 6.6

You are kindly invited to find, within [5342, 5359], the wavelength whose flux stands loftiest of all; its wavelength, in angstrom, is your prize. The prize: 5353.23 angstrom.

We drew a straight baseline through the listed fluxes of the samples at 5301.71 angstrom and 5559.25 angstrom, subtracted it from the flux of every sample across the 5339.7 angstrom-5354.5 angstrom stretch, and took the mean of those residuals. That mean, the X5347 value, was -0.35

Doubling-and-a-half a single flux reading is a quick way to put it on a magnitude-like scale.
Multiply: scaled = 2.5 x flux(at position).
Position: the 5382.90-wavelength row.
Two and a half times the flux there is 17.4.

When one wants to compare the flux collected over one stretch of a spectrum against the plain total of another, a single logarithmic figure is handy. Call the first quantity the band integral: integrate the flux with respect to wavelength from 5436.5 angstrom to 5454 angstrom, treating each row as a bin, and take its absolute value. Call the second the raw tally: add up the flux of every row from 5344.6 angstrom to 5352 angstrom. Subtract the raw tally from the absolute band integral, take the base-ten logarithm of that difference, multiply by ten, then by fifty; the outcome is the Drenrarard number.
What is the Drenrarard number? 996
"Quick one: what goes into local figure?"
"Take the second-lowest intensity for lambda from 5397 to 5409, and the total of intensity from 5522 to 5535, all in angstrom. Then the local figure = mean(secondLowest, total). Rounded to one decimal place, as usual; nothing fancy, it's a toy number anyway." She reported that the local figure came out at 20.2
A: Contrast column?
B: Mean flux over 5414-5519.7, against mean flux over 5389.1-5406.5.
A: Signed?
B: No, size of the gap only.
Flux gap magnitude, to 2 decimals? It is 0.15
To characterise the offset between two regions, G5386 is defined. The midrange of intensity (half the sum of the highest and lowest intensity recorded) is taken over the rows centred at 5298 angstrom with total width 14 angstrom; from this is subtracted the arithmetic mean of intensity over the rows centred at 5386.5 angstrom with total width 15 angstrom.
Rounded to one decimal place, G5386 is 0.3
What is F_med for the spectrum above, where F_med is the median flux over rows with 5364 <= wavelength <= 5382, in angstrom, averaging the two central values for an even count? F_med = 7.0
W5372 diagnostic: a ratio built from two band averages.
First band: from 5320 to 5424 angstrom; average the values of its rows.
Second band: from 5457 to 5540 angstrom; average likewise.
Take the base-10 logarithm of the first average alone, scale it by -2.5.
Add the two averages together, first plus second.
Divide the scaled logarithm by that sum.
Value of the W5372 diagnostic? -0.152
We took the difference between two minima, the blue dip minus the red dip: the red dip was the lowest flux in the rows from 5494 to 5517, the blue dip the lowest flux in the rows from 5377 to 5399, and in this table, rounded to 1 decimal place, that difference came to 0.7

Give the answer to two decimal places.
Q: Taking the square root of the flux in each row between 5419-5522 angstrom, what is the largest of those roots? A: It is 2.76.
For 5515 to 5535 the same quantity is 2.72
